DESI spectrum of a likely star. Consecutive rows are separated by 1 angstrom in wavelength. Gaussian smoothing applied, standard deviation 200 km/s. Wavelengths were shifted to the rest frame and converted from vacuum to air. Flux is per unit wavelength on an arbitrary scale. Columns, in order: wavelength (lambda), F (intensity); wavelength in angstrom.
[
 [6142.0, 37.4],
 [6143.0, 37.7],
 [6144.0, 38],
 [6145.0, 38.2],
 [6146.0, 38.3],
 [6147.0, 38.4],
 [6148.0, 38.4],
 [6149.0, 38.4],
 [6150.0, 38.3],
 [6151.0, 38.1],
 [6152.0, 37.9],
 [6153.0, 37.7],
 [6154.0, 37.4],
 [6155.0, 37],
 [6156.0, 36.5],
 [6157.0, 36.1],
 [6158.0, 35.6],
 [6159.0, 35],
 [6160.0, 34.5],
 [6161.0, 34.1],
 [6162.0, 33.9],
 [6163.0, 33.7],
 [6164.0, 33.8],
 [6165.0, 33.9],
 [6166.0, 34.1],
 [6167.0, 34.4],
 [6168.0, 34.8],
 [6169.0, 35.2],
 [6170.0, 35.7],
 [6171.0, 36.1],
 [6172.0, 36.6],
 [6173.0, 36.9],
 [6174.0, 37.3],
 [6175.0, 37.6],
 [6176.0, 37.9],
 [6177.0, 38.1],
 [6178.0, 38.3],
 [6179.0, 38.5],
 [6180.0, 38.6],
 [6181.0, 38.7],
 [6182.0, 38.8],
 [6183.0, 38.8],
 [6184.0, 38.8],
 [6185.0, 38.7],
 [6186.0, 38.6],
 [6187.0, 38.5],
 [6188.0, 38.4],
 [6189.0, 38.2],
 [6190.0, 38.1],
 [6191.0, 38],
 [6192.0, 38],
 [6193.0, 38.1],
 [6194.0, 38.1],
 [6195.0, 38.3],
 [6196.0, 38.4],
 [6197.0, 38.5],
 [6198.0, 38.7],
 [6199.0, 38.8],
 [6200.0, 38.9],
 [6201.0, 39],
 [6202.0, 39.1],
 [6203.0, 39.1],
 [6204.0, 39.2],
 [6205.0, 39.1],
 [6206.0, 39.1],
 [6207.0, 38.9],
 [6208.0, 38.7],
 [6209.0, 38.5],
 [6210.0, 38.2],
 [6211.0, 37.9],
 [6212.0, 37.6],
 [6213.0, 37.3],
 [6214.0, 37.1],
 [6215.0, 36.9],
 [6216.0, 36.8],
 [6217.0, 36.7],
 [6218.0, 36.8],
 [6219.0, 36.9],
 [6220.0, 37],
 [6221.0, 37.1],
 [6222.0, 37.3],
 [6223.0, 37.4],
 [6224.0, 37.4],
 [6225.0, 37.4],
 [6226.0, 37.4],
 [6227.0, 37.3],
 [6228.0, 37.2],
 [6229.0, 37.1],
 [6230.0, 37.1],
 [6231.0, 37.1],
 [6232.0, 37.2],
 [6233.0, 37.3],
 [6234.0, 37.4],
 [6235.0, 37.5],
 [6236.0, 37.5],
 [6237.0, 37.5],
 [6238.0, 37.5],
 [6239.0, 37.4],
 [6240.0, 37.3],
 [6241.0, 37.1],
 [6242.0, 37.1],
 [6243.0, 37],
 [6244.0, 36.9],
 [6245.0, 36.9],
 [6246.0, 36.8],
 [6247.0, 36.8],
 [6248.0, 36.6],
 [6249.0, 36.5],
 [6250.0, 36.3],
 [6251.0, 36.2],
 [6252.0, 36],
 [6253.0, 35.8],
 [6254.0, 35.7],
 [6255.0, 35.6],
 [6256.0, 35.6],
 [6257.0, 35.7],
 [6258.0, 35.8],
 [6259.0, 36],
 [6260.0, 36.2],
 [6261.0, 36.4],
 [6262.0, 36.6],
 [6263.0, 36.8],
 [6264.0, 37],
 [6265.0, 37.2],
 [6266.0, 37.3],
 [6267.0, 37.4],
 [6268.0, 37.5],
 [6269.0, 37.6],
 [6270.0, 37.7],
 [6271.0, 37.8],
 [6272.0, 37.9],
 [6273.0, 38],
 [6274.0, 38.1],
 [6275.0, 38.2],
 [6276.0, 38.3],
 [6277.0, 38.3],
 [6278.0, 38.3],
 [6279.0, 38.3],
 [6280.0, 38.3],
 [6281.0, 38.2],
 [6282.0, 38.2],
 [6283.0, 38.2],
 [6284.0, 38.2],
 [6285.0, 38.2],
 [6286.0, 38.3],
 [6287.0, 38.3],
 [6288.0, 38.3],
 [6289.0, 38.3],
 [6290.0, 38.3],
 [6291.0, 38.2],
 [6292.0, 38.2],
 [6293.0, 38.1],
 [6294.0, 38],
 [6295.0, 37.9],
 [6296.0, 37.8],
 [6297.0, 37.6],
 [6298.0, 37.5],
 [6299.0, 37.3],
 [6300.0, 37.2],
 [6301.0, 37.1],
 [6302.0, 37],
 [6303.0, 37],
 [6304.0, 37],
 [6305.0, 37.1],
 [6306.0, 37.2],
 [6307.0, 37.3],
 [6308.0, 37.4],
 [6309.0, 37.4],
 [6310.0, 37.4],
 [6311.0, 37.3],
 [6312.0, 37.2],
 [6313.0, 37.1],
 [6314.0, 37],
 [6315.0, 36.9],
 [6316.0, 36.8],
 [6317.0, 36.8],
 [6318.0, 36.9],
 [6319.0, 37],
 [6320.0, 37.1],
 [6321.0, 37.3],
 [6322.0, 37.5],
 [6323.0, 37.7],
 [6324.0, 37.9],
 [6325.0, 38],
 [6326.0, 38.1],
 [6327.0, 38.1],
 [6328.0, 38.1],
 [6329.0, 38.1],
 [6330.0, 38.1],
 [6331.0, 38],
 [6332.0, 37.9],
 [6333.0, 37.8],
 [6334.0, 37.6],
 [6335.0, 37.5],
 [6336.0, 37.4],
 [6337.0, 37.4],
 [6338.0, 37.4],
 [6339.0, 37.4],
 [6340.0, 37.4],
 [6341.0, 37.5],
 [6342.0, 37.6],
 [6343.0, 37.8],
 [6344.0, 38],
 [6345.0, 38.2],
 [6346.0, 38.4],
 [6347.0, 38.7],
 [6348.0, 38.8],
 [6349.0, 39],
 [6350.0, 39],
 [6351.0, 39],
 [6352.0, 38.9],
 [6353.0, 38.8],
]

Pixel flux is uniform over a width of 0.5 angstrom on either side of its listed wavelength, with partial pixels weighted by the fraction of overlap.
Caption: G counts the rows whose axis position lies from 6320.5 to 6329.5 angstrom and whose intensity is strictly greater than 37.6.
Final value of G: 7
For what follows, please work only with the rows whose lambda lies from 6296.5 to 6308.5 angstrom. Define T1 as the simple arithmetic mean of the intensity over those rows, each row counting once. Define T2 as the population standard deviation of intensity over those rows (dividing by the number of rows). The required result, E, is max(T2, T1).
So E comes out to 37.2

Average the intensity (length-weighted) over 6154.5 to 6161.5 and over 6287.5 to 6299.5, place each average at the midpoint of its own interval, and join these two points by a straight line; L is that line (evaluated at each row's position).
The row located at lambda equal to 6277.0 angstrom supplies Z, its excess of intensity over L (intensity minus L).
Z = 0.6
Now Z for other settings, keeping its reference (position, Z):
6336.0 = -1.3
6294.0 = 0.0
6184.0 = 2.8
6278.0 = 0.6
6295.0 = -0.1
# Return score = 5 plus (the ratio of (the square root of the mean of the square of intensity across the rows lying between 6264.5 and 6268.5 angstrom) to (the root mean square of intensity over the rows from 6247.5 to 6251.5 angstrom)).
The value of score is 6.03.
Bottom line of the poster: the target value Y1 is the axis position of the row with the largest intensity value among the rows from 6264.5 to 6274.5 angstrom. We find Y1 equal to 6274.0 angstrom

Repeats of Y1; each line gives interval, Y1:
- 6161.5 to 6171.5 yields 6171.0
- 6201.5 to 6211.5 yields 6204.0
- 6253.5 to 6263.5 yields 6263.0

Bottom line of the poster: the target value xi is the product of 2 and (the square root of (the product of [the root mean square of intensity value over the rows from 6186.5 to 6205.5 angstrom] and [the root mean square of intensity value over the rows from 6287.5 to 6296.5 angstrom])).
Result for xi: 76.7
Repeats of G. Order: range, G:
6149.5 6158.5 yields 4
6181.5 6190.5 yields 9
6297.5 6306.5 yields 0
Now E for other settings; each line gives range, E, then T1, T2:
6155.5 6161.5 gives 35.3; 35.3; 0.850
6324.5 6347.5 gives 37.8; 37.8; 0.356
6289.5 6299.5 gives 37.9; 37.9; 0.318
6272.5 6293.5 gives 38.2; 38.2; 0.082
